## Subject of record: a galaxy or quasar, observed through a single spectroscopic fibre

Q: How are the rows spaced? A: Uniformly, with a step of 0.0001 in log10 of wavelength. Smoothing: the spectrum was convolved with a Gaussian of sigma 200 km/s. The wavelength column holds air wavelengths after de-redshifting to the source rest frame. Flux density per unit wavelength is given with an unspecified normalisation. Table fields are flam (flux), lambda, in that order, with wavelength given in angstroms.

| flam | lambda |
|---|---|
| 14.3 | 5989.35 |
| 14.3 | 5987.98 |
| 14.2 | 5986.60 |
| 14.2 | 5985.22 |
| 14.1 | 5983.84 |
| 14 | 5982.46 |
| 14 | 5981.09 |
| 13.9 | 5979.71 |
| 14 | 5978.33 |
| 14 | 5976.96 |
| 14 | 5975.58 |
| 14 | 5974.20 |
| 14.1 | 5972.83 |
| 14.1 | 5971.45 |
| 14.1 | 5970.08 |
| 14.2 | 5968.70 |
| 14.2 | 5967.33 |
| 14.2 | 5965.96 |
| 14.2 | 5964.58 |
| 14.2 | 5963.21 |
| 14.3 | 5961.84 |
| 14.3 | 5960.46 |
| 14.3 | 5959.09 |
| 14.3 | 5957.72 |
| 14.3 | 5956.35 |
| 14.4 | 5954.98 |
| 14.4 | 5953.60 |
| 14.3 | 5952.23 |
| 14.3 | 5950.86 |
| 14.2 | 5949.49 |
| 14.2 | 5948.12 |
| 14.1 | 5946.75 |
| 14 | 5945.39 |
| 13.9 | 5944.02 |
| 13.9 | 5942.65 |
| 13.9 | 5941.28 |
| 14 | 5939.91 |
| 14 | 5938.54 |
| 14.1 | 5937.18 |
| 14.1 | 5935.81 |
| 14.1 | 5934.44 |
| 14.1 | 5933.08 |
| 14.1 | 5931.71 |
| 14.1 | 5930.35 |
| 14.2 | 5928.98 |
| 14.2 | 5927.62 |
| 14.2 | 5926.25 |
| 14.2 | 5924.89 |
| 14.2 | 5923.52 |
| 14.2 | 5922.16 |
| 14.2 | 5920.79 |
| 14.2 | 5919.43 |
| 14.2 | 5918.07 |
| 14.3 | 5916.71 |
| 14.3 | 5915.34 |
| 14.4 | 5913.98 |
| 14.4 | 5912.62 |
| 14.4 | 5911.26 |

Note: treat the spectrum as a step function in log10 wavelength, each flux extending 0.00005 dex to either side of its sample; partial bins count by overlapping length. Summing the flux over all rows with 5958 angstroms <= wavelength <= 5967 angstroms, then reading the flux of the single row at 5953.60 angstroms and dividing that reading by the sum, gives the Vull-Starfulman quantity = 0.168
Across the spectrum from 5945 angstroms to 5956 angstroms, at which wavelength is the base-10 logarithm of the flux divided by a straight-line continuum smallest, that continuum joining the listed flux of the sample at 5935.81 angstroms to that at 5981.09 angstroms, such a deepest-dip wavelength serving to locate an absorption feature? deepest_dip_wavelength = 5945.39 angstroms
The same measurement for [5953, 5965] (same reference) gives 5963.21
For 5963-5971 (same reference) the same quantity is 5970.08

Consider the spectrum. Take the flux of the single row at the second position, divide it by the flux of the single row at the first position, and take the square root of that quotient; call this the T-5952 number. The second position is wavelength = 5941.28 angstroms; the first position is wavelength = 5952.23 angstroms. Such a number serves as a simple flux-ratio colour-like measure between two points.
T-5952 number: 0.99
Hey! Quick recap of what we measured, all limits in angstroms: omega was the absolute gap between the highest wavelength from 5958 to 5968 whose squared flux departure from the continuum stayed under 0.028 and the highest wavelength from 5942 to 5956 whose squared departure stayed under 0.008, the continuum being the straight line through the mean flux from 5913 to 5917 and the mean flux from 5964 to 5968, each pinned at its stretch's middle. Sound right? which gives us 15.1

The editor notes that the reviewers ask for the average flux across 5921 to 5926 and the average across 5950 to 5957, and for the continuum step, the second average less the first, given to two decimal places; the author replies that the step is 0.14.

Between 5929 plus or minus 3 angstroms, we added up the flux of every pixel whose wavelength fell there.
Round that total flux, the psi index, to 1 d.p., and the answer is 70.8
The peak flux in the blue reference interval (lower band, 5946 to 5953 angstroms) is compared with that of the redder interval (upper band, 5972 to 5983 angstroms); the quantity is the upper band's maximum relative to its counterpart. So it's 0.99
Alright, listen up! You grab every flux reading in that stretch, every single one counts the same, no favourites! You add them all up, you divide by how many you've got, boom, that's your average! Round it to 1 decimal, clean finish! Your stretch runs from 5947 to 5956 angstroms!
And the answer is 14.3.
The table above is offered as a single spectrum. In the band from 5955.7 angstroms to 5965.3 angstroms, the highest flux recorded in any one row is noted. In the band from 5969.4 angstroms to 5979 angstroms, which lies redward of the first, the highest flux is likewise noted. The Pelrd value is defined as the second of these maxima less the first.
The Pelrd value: -0.200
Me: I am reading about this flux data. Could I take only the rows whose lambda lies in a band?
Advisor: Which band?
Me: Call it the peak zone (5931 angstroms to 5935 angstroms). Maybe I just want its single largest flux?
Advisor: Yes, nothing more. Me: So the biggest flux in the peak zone 14.1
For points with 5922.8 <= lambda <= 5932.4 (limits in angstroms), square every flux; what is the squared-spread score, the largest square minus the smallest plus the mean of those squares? 204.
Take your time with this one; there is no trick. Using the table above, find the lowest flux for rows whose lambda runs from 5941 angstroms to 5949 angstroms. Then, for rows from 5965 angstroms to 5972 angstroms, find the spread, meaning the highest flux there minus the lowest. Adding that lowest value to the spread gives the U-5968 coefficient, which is 14.00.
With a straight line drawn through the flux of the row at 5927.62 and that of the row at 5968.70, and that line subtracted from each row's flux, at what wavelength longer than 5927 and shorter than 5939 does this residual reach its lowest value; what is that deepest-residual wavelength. 5938.54 angstroms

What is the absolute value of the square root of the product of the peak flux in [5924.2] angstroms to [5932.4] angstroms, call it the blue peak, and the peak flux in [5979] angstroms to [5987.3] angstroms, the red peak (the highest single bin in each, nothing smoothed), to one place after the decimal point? 14.2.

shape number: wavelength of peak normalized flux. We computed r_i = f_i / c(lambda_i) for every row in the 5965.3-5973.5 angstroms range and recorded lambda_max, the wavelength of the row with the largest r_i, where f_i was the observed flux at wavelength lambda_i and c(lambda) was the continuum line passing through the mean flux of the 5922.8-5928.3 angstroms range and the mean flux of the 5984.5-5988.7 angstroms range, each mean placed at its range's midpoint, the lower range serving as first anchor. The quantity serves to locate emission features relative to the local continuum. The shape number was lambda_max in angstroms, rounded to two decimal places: 5965.96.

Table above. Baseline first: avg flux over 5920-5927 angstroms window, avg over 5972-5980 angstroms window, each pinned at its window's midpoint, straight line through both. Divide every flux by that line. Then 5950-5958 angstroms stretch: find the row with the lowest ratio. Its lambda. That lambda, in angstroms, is 5950.86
